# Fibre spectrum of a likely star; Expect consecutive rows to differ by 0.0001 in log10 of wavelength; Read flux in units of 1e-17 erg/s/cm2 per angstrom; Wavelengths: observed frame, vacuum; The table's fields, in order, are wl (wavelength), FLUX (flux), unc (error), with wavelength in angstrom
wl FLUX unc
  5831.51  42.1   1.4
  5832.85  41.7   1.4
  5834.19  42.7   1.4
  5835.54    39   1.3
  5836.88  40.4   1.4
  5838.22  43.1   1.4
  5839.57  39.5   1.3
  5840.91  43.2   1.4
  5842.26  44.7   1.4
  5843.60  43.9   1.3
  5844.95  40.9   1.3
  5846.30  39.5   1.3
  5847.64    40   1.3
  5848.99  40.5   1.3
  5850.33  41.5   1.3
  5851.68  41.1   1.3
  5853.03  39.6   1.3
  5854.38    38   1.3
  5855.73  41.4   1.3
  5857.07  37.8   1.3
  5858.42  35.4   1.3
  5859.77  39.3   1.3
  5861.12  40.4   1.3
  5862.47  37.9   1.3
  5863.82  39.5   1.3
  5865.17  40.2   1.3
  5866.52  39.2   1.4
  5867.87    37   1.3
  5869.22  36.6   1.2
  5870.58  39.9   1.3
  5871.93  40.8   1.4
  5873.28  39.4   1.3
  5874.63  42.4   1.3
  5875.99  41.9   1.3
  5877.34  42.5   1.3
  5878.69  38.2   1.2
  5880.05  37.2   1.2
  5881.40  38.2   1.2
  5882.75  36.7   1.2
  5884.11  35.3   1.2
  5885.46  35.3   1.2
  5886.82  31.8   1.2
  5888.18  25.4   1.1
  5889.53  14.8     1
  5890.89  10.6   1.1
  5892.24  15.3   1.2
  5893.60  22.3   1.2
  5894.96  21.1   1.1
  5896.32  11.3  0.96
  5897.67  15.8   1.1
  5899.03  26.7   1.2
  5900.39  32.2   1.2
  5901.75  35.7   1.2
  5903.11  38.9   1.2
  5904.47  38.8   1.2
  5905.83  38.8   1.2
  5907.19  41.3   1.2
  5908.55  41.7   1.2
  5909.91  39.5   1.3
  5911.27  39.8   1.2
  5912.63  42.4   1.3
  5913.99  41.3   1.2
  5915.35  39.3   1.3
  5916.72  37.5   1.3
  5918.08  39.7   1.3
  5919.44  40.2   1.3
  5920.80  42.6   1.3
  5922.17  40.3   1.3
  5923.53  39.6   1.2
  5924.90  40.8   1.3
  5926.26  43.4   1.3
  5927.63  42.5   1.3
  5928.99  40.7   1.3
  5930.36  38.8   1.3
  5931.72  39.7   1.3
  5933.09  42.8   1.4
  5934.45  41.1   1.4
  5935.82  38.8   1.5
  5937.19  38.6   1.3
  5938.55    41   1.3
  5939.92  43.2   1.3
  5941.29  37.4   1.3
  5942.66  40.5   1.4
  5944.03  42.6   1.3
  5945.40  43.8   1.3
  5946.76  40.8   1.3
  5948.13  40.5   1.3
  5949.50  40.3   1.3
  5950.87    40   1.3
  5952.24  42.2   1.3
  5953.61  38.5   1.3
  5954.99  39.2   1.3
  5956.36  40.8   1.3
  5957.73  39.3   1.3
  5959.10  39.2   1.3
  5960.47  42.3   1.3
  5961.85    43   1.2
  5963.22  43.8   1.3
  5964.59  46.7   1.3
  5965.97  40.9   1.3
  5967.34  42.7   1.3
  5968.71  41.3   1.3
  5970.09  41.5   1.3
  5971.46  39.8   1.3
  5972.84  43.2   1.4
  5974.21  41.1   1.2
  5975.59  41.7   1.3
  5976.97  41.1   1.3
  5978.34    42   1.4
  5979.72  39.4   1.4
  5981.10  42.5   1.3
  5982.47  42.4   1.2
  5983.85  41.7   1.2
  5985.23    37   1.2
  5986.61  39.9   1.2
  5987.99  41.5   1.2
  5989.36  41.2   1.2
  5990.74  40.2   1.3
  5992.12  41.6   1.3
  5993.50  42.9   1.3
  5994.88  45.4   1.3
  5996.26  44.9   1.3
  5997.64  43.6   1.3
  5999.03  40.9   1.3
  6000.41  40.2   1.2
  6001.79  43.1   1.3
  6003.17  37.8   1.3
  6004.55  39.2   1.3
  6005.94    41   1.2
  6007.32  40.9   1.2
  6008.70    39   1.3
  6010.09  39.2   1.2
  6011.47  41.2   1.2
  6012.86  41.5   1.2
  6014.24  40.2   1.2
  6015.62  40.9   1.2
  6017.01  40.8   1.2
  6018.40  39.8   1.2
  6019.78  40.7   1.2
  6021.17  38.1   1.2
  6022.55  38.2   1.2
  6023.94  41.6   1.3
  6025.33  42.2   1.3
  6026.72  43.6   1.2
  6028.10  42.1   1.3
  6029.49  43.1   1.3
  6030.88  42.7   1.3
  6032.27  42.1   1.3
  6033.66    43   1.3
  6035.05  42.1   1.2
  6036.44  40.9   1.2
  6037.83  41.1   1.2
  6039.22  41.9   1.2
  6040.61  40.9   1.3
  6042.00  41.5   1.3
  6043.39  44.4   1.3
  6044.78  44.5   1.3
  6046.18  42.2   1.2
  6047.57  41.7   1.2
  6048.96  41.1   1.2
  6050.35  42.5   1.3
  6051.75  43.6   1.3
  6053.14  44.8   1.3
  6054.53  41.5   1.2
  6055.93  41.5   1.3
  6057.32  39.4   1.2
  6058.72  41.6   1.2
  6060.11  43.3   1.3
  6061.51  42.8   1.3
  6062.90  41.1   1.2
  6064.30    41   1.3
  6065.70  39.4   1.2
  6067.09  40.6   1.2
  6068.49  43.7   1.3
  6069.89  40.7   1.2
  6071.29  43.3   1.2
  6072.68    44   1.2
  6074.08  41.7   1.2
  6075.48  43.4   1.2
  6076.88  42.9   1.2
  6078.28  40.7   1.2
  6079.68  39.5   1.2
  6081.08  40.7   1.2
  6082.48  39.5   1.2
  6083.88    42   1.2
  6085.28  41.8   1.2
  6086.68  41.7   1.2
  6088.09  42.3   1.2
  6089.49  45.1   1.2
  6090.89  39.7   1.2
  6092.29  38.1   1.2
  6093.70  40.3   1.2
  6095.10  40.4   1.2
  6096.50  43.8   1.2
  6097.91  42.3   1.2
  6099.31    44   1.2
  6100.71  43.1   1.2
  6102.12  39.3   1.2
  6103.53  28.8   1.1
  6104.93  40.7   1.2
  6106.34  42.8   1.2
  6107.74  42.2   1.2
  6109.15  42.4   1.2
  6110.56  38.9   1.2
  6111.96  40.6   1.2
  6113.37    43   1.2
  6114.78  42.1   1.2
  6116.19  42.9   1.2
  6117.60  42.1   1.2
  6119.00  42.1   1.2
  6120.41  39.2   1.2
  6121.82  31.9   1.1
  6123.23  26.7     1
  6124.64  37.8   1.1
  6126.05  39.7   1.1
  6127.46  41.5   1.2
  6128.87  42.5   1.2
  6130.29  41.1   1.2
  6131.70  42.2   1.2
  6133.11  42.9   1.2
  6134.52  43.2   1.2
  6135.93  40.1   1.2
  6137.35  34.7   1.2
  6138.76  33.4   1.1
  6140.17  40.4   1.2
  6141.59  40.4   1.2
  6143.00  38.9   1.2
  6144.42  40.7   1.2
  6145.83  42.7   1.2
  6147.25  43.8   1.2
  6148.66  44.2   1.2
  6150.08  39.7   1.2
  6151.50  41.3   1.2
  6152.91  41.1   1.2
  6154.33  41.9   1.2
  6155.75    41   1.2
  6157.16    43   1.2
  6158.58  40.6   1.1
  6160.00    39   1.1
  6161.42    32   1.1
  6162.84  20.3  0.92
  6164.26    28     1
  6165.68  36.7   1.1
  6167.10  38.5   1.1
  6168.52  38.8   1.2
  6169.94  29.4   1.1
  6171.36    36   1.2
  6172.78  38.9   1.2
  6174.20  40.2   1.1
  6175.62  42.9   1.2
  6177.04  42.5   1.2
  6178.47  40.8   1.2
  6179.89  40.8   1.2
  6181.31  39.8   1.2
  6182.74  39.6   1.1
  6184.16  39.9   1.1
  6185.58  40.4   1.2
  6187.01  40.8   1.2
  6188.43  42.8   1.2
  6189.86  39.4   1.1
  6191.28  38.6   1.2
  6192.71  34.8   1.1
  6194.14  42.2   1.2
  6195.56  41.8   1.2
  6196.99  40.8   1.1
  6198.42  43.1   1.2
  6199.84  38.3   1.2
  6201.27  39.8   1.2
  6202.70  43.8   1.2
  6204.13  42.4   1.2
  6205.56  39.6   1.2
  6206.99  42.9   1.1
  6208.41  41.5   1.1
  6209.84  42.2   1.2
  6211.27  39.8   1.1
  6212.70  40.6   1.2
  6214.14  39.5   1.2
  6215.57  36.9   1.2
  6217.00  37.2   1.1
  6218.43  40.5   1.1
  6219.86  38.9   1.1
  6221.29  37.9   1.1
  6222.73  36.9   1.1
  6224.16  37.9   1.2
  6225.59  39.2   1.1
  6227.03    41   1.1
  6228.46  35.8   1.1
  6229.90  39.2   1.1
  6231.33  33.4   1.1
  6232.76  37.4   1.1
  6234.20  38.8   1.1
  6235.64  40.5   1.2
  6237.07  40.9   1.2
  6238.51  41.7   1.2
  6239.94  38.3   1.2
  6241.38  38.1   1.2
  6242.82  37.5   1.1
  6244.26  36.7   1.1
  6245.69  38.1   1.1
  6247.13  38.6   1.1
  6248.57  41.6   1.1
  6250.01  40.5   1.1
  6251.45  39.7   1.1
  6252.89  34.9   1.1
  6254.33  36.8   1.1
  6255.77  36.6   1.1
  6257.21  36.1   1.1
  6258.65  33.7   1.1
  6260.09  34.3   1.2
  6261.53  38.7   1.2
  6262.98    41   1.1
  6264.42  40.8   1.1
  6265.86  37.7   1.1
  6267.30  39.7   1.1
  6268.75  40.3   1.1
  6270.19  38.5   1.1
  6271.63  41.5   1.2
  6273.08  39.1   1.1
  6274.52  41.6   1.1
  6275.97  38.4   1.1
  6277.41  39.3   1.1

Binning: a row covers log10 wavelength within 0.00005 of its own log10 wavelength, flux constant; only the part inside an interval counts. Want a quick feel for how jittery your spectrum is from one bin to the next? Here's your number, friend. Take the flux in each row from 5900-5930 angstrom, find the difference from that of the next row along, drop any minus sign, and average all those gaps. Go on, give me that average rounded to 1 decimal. 1.6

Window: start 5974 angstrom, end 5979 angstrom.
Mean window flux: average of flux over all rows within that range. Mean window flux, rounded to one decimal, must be 41.5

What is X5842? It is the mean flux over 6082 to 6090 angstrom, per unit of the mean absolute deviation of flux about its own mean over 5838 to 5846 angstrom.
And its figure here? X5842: 27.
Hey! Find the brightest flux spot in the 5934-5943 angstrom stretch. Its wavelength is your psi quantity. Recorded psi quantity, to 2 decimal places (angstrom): 5939.92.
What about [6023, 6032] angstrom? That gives 6026.72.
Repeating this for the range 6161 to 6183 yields 6175.62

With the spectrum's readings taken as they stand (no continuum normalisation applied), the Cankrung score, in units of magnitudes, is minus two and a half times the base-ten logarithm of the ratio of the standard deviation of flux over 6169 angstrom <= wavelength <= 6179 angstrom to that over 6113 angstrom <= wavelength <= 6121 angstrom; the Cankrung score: -1.3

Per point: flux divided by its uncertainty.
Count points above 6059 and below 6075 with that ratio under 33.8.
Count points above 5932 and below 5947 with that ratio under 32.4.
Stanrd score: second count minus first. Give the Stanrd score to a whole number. 3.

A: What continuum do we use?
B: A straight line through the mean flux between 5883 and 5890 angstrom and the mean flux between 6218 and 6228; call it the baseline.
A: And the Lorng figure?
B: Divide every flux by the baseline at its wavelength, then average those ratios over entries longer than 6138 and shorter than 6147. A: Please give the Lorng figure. 1.08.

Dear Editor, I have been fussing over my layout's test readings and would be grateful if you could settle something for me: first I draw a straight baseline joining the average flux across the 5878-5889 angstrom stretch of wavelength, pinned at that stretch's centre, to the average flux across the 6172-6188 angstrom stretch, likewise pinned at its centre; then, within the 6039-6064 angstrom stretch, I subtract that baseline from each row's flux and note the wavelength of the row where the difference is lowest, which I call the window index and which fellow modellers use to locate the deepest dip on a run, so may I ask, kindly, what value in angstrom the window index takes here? 6057.32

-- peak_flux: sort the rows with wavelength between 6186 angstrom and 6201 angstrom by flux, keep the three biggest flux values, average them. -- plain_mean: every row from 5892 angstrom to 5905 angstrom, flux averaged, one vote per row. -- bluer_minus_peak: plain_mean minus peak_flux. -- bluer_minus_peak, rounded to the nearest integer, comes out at -17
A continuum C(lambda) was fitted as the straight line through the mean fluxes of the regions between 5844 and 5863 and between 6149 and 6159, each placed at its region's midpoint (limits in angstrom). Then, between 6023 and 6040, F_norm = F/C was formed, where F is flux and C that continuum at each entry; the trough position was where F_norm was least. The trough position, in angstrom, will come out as 6036.44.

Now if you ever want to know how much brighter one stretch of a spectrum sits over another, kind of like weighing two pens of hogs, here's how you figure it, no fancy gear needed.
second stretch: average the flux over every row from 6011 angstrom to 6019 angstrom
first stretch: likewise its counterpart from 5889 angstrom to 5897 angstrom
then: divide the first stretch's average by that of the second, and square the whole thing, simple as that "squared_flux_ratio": 0.15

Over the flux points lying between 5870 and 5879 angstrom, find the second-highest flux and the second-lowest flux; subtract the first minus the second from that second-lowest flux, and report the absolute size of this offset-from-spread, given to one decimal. 36.4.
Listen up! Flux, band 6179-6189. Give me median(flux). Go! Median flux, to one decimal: 40.4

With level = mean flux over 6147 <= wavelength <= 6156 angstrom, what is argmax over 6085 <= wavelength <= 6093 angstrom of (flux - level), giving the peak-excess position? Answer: 6089.49 angstrom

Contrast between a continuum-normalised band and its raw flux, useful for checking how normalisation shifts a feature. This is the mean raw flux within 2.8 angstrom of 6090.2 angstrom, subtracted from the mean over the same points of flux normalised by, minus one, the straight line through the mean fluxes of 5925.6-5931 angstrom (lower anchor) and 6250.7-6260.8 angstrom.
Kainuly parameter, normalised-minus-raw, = -41.2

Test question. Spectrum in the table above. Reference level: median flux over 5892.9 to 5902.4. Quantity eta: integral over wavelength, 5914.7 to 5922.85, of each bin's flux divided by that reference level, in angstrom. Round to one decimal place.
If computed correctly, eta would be 14.6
